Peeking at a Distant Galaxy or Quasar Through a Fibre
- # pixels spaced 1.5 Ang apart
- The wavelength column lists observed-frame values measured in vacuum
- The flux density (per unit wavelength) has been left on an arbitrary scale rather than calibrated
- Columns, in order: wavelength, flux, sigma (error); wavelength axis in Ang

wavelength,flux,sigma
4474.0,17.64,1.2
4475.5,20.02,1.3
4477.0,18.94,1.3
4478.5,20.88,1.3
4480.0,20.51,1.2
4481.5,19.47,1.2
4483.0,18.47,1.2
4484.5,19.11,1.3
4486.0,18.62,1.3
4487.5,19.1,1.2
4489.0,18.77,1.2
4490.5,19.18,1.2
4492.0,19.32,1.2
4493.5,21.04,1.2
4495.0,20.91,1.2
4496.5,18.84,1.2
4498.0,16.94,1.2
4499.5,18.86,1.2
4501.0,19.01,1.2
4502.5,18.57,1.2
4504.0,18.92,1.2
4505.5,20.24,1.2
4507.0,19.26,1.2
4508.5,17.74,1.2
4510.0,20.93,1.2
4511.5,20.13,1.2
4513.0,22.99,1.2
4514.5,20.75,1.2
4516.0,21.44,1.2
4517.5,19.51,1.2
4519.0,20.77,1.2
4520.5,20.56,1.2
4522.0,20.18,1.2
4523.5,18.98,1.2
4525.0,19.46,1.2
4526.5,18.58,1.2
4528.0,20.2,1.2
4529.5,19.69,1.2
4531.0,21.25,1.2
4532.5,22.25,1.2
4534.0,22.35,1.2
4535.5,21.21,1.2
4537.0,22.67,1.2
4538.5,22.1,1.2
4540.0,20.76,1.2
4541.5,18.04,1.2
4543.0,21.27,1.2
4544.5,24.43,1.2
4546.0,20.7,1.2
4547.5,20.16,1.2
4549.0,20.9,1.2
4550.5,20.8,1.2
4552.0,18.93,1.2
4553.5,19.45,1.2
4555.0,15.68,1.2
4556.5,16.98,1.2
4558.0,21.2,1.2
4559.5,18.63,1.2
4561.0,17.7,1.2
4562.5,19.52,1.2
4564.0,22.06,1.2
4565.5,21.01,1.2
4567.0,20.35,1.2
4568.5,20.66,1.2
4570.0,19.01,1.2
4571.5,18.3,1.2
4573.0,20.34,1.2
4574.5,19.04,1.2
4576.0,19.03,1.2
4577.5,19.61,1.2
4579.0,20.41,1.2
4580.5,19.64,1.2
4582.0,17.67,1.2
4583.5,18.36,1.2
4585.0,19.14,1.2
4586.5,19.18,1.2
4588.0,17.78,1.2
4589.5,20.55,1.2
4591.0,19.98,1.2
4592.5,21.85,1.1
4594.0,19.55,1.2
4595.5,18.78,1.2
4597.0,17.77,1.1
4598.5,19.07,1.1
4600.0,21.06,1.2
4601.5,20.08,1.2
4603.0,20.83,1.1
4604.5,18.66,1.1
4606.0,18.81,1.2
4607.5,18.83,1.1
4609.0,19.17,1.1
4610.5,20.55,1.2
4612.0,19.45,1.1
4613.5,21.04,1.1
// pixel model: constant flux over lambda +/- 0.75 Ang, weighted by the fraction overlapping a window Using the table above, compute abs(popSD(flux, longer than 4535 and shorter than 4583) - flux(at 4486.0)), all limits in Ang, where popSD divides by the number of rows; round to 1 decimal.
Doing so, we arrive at 16.9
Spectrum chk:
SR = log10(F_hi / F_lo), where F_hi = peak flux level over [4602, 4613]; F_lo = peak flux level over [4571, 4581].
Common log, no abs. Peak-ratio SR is 0.009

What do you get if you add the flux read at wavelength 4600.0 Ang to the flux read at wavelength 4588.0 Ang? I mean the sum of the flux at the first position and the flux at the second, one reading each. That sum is 38.8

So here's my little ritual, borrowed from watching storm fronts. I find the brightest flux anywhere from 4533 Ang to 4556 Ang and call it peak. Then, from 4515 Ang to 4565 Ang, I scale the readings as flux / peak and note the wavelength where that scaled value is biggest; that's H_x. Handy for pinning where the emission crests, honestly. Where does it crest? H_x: 4544.5 Ang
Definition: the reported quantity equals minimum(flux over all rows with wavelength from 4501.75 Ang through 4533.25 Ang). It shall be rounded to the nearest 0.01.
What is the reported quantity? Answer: 17.74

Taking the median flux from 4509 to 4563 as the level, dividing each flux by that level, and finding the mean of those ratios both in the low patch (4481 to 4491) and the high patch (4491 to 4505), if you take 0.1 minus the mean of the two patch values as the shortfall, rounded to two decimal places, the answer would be -0.82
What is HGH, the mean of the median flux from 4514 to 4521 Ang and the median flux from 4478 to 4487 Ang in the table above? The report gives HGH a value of 20.02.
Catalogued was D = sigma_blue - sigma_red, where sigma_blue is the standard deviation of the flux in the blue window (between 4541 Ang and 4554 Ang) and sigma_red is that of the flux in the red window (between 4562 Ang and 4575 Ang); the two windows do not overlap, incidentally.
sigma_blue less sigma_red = 0.6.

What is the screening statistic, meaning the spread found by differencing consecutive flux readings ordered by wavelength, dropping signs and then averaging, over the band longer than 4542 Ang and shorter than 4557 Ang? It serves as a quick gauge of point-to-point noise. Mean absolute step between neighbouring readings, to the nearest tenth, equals 1.7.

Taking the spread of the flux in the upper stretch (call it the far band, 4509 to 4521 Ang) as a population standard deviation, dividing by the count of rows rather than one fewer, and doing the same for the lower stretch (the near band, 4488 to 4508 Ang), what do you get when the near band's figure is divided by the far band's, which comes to 1.1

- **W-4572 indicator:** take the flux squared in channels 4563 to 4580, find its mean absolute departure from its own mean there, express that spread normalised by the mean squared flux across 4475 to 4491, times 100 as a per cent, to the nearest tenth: 9.5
